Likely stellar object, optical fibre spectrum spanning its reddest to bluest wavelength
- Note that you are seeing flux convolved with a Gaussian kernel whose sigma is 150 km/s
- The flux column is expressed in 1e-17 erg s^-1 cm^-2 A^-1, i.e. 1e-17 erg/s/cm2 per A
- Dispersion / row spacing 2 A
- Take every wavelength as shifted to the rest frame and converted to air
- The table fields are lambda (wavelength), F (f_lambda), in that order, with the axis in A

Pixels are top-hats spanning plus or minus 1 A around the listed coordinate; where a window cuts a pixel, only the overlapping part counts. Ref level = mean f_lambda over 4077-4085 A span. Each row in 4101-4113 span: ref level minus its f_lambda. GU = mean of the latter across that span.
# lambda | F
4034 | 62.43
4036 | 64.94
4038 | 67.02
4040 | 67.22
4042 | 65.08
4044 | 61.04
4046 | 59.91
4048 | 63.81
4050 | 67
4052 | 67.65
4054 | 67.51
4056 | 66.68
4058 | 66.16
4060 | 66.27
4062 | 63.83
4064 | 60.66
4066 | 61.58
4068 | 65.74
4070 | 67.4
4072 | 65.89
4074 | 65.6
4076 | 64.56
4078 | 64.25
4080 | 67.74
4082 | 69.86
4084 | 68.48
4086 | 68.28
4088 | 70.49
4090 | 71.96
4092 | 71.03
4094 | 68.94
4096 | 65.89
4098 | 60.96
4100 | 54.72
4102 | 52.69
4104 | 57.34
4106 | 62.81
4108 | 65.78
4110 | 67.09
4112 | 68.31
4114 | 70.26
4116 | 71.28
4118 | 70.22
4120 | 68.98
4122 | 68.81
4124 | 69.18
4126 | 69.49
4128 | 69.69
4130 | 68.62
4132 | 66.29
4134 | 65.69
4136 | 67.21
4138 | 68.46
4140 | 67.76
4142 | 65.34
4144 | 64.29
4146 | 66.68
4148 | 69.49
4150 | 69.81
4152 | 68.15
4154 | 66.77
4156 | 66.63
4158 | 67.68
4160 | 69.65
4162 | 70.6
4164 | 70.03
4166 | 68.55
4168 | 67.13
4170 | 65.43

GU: 5.2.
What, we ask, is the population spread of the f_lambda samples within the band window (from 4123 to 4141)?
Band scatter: 1.3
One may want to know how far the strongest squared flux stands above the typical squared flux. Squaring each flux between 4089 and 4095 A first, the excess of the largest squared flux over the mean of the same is 186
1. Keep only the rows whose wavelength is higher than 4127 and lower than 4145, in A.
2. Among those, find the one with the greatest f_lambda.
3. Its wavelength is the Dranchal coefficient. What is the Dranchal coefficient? 4128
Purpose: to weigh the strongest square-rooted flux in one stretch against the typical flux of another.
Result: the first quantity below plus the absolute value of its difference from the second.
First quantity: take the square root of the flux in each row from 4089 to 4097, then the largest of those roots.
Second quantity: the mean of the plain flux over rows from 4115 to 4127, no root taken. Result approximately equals 69.7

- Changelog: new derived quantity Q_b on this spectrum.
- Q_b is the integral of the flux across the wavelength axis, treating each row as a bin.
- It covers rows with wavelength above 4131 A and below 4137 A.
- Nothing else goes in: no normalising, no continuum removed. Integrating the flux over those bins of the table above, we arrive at 398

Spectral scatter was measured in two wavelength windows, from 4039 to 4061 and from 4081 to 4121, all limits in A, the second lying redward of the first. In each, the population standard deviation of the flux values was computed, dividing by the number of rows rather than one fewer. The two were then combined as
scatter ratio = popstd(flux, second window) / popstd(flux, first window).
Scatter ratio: 2.2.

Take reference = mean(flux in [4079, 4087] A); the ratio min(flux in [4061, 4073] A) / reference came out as 0.88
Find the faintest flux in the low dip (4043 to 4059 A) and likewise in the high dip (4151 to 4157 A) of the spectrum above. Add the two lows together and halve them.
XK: 63.3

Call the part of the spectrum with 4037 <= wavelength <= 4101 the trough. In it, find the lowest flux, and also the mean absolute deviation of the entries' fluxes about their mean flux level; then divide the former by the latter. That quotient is 21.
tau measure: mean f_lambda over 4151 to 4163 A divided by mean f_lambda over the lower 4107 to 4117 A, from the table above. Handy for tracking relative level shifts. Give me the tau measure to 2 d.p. 1.00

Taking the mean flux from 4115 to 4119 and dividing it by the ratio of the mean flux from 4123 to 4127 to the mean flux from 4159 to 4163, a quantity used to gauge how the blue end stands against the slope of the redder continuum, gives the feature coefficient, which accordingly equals 72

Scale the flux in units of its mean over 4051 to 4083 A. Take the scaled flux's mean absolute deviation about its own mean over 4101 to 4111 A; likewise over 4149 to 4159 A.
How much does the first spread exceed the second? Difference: 0.06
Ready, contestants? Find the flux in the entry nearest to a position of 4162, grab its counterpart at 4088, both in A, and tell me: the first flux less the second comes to 0.1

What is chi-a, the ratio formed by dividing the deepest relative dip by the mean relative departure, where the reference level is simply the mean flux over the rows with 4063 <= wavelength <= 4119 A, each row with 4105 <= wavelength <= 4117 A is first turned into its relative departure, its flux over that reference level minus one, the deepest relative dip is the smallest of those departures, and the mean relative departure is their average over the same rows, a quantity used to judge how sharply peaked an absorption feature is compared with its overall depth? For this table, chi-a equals -2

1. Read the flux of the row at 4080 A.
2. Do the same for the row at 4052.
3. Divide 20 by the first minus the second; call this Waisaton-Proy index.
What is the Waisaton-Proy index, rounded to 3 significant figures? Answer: 222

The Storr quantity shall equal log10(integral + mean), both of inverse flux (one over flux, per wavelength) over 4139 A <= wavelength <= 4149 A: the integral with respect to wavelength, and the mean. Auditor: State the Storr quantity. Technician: -0.782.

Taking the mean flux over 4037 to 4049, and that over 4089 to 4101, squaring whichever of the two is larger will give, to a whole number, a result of 4301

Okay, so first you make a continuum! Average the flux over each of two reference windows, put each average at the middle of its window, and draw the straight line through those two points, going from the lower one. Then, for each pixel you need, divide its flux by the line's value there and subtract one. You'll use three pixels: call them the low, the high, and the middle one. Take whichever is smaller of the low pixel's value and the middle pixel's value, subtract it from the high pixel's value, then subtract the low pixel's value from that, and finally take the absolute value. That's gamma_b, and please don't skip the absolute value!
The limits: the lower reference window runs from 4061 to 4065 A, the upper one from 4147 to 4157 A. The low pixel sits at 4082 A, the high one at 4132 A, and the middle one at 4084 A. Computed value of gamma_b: 0.18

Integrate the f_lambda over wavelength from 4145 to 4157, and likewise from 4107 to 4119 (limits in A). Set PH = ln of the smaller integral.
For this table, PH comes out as 6.70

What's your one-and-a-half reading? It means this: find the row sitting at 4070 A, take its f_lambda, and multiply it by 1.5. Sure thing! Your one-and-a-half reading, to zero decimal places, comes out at 101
